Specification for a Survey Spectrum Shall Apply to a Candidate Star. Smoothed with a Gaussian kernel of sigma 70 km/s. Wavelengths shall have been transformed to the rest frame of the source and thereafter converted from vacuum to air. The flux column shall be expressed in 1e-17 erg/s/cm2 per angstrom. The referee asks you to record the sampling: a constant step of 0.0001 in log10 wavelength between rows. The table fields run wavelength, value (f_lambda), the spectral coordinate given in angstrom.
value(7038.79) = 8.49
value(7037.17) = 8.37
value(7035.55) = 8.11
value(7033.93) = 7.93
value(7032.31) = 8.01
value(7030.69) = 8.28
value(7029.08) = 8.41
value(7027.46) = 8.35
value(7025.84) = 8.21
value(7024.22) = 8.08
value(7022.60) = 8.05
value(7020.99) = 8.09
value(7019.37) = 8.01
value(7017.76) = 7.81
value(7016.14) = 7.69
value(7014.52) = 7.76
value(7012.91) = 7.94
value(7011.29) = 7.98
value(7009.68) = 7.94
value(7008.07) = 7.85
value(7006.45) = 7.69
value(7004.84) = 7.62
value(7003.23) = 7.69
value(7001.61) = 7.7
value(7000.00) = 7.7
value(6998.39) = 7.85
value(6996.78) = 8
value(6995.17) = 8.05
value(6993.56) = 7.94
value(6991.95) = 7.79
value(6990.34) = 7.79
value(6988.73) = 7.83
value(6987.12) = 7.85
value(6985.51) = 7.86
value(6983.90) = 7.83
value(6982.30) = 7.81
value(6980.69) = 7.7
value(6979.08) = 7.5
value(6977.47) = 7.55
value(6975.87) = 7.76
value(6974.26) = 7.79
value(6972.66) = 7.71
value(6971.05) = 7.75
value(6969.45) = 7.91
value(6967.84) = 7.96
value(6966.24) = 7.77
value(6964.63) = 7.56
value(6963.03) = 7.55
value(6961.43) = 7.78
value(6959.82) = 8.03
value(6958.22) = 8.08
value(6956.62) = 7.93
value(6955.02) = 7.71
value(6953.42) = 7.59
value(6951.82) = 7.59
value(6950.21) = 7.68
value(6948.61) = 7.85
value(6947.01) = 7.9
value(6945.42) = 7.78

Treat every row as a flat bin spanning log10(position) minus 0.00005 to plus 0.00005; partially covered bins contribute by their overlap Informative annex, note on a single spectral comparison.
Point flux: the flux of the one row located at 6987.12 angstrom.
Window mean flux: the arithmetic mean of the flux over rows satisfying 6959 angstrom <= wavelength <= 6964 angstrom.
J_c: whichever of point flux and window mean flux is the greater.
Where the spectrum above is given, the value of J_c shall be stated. 7.85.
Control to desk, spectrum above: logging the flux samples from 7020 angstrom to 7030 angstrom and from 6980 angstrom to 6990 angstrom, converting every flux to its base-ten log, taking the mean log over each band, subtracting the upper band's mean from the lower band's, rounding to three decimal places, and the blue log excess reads -0.021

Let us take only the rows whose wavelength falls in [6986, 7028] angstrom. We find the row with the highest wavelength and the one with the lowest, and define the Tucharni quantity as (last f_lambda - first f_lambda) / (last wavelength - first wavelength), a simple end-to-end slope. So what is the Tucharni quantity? 0.012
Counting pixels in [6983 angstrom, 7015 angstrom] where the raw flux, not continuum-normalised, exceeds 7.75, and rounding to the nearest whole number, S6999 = 15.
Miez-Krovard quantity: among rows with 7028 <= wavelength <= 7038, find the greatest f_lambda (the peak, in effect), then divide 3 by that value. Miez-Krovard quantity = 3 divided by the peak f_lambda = 0.357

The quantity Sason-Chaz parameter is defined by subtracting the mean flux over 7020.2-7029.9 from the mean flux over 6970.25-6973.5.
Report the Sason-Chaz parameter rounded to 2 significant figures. -0.47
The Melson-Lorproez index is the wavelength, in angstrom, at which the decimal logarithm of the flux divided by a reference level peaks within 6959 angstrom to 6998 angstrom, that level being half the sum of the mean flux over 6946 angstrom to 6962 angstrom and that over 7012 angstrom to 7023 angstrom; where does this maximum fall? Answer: 6995.17 angstrom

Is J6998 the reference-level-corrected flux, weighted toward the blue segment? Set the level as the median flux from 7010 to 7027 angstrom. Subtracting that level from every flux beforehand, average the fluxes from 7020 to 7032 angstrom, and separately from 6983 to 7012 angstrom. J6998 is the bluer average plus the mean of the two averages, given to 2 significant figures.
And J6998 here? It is -0.14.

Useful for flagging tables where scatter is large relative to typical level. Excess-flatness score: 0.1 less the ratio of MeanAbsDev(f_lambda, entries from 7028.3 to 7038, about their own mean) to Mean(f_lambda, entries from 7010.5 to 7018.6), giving 0.0785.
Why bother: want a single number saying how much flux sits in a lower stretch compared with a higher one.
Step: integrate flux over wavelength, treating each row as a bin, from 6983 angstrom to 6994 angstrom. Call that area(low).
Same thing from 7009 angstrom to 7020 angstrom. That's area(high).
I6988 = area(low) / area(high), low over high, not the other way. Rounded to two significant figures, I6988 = 1.0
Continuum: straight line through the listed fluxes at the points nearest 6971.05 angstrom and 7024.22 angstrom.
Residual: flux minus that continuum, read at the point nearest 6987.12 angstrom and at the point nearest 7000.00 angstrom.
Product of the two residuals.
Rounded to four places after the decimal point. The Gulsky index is -0.0001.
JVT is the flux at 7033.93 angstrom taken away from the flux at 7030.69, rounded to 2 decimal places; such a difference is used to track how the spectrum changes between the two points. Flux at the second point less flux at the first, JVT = 0.35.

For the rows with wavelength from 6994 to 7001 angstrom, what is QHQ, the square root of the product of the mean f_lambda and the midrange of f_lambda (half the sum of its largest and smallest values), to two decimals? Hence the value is 7.89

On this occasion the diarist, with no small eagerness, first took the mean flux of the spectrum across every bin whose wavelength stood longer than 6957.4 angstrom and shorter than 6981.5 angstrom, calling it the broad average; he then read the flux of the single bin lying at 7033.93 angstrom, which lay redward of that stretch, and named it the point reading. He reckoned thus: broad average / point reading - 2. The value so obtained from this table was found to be -1.02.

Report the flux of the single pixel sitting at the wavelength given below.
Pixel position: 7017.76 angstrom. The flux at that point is 7.81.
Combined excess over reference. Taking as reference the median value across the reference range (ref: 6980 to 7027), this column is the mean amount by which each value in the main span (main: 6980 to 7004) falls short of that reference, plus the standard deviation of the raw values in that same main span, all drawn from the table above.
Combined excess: 0.13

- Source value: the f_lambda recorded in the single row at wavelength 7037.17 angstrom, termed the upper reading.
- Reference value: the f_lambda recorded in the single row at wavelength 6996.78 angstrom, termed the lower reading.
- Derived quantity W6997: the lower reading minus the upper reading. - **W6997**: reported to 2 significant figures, -0.37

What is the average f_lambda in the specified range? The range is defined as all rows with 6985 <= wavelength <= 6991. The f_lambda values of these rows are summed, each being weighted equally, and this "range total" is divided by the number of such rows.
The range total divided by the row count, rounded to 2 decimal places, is 7.83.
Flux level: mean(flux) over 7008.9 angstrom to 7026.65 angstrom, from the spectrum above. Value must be 7.96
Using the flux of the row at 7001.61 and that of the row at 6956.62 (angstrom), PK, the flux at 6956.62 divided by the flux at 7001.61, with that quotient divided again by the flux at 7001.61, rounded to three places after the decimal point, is 0.134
